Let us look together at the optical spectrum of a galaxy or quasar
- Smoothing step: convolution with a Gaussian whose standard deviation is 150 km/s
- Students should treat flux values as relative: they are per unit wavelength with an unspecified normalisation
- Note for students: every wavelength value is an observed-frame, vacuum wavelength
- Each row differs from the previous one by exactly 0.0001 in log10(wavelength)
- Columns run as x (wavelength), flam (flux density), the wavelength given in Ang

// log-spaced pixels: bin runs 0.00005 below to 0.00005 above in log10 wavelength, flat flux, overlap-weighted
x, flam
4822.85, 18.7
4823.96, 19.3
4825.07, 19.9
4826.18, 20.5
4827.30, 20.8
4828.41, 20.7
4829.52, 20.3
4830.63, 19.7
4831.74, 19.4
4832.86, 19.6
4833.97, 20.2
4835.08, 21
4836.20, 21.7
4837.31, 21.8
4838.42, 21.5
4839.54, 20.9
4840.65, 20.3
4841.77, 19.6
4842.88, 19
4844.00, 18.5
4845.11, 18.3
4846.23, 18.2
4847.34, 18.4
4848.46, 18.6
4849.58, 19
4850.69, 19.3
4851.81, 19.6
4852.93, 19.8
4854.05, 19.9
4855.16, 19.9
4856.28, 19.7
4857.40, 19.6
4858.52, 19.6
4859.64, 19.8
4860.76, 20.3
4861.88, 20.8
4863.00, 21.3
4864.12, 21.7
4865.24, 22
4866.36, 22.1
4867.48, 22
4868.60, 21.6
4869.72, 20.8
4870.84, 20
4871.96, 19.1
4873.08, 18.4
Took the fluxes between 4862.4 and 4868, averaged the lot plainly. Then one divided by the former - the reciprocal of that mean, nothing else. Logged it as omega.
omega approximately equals 0.046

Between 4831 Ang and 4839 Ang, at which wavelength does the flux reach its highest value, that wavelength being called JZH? 4837.31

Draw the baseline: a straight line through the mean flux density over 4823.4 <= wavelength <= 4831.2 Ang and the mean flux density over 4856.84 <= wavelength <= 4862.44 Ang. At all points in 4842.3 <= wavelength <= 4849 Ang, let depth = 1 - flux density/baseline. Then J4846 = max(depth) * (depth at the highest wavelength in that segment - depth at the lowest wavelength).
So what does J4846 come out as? 0.002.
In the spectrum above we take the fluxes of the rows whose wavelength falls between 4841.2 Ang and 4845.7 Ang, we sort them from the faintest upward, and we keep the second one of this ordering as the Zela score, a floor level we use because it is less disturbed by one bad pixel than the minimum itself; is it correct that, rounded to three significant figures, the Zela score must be 18.5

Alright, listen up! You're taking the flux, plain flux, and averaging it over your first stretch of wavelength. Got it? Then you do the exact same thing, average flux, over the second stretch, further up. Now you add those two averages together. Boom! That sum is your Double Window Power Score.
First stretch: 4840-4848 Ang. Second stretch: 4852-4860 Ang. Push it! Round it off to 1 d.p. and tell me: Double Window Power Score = 38.7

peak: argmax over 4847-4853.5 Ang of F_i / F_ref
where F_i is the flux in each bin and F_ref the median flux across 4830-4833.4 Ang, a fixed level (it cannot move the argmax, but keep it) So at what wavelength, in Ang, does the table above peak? 4852.93 Ang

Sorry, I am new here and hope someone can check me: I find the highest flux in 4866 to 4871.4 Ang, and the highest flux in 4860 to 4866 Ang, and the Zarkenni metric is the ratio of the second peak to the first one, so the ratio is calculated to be 1.00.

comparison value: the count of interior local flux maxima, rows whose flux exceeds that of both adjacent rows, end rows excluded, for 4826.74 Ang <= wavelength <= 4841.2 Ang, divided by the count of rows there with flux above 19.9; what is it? 0.10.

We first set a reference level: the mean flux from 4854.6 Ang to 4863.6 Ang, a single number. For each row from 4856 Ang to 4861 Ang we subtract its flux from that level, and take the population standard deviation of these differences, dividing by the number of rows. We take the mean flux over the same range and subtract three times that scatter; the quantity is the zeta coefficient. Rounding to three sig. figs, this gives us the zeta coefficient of 19.0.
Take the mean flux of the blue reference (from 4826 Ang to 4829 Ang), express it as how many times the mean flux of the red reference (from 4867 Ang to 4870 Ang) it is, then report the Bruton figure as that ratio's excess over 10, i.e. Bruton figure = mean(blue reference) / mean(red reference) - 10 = -9.04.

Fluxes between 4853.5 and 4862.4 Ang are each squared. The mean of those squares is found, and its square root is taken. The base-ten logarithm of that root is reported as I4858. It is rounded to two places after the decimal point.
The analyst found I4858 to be 1.30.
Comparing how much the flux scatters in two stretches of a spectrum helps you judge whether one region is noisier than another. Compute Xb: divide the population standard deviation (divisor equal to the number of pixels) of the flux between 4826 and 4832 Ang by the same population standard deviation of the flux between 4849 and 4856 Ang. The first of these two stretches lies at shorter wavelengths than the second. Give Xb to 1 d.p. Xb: 1.5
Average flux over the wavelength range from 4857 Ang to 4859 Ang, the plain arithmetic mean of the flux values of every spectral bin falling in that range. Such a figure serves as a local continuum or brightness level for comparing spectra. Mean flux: 19.6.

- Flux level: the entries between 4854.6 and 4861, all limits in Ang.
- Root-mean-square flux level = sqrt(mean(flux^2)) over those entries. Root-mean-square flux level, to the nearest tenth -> 19.8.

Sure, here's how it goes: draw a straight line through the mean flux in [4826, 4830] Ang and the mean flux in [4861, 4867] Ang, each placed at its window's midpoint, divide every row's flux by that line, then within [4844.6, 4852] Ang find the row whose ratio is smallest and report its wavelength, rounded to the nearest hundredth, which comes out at 4846.23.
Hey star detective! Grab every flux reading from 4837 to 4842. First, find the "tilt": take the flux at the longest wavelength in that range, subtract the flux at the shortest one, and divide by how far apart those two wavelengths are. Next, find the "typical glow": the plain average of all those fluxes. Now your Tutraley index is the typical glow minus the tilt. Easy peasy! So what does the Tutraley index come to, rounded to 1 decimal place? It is 21.3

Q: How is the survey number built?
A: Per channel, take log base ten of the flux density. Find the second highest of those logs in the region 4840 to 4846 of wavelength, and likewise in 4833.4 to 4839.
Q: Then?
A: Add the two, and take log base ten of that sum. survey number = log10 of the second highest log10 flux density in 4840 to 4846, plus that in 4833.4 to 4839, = 0.4197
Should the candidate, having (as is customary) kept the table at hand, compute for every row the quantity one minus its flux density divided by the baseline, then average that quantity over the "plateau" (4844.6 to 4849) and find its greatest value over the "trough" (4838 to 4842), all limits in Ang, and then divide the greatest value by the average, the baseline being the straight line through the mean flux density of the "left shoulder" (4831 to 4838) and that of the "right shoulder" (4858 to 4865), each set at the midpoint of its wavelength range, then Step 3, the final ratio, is 0.5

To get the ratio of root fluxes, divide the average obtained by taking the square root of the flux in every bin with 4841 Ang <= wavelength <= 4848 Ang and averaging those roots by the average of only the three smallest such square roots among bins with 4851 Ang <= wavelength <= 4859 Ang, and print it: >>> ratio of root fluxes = 0.98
